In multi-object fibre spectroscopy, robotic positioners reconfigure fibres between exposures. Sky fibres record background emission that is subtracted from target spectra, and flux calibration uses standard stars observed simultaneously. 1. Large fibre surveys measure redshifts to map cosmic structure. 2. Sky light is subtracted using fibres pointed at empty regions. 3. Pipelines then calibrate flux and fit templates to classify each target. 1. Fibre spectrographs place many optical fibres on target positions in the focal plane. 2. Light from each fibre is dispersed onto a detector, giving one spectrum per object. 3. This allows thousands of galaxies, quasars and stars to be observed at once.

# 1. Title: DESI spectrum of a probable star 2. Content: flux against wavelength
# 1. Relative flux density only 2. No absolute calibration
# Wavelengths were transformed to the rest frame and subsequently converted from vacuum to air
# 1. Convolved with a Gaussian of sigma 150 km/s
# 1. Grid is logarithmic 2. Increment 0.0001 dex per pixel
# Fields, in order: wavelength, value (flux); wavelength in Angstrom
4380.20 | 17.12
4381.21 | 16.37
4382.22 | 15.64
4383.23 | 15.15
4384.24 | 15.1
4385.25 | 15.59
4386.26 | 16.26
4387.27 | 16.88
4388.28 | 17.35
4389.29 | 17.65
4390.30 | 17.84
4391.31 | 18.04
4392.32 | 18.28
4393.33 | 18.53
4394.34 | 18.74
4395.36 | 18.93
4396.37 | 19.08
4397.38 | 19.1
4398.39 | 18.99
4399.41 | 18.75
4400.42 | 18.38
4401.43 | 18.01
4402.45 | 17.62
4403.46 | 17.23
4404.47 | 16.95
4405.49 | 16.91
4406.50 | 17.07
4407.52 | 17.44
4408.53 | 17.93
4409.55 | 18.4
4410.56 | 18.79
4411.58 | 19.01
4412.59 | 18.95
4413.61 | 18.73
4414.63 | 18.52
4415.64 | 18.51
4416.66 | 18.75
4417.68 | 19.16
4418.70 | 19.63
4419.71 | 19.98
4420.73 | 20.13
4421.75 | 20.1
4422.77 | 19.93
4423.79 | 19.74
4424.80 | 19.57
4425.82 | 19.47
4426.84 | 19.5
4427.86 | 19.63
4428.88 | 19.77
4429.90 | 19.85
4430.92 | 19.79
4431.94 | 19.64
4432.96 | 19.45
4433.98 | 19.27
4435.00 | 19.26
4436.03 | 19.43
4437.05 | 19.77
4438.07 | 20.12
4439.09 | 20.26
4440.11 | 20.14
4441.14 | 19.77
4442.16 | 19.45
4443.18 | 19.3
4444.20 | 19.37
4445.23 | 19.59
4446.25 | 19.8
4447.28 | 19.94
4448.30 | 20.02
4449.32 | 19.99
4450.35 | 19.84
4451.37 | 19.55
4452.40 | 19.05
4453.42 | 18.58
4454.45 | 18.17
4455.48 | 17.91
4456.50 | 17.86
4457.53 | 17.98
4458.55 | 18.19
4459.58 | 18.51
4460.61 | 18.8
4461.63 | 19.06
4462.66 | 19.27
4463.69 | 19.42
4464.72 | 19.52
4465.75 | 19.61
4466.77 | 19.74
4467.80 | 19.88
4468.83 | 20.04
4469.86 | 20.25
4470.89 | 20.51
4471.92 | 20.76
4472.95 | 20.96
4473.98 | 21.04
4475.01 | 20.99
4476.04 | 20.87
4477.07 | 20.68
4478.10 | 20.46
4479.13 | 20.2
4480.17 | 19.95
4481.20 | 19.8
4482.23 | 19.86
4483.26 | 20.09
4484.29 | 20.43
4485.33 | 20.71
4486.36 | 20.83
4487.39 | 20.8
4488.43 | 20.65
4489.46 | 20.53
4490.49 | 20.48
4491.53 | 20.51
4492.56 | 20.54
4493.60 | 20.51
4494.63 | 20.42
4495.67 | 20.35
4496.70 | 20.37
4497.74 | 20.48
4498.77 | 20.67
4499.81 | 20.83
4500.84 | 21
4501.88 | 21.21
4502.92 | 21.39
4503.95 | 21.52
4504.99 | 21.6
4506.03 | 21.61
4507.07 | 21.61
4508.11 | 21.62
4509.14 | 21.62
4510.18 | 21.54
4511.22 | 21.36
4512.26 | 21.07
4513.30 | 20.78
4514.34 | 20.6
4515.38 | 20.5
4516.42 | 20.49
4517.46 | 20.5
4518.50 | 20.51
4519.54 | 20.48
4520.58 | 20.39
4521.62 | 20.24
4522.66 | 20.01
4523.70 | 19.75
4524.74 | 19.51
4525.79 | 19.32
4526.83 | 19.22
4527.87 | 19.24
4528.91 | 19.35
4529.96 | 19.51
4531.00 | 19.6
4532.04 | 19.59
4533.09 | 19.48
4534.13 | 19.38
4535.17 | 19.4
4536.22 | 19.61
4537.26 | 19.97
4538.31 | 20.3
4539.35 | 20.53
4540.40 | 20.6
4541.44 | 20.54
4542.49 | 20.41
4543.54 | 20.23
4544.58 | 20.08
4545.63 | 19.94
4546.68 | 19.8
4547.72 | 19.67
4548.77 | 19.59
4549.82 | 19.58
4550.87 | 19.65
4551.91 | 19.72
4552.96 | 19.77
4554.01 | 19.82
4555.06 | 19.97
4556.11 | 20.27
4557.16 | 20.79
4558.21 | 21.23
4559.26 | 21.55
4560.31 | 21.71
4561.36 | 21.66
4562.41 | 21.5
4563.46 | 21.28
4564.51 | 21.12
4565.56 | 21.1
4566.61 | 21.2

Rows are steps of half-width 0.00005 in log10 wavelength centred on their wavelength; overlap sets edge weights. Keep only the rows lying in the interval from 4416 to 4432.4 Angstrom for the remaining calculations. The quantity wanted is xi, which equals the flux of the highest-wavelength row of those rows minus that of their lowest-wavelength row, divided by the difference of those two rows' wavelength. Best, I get 0.058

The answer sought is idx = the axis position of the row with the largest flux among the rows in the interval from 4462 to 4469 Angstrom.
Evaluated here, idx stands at 4468.83 Angstrom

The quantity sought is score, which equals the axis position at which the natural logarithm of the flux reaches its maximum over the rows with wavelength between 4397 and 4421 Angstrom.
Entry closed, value 4420.73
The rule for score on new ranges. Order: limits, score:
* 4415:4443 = 4439.09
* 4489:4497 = 4492.56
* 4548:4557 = 4556.11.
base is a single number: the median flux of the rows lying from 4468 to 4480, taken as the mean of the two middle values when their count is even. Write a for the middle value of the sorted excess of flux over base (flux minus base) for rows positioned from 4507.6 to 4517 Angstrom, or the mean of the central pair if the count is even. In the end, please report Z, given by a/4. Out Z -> 0.1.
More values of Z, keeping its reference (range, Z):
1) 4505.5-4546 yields -0.1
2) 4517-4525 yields -0.1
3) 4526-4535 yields -0.3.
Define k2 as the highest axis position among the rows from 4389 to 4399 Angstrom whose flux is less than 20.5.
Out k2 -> 4398.39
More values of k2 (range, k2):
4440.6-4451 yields 4450.35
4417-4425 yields 4424.80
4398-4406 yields 4405.49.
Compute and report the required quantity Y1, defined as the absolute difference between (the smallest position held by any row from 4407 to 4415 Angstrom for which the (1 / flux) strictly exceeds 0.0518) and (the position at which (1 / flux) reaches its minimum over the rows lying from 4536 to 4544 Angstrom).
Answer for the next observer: 132.9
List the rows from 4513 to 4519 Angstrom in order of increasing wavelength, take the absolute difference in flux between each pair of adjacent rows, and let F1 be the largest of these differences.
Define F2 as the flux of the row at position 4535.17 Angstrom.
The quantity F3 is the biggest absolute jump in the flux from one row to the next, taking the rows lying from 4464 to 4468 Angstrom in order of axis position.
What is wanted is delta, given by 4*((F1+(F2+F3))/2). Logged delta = 39.4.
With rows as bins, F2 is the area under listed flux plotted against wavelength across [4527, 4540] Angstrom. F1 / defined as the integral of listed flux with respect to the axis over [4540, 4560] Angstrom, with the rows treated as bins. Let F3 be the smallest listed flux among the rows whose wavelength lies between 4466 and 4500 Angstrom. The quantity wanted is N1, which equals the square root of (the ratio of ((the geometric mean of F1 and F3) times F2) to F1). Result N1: 7.5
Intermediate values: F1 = 404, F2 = 256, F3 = 19.74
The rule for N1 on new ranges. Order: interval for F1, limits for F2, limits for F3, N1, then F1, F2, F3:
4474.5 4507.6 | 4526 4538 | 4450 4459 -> 6.1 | 685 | 234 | 17.86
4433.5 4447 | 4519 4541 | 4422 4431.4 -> 10.9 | 265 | 435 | 19.47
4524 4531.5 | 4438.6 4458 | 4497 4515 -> 11.9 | 145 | 374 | 20.48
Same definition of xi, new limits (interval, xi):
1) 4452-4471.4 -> 0.079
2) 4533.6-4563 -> 0.075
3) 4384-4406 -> 0.085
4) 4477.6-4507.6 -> 0.040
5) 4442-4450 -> 0.075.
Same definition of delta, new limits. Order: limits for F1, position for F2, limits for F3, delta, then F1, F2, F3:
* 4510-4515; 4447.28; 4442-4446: 40.9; 0.29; 19.94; 0.22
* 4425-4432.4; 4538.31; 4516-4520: 41.0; 0.15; 20.3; 0.03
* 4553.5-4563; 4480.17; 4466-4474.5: 41.5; 0.52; 19.95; 0.26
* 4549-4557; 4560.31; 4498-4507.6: 44.4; 0.30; 21.71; 0.21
